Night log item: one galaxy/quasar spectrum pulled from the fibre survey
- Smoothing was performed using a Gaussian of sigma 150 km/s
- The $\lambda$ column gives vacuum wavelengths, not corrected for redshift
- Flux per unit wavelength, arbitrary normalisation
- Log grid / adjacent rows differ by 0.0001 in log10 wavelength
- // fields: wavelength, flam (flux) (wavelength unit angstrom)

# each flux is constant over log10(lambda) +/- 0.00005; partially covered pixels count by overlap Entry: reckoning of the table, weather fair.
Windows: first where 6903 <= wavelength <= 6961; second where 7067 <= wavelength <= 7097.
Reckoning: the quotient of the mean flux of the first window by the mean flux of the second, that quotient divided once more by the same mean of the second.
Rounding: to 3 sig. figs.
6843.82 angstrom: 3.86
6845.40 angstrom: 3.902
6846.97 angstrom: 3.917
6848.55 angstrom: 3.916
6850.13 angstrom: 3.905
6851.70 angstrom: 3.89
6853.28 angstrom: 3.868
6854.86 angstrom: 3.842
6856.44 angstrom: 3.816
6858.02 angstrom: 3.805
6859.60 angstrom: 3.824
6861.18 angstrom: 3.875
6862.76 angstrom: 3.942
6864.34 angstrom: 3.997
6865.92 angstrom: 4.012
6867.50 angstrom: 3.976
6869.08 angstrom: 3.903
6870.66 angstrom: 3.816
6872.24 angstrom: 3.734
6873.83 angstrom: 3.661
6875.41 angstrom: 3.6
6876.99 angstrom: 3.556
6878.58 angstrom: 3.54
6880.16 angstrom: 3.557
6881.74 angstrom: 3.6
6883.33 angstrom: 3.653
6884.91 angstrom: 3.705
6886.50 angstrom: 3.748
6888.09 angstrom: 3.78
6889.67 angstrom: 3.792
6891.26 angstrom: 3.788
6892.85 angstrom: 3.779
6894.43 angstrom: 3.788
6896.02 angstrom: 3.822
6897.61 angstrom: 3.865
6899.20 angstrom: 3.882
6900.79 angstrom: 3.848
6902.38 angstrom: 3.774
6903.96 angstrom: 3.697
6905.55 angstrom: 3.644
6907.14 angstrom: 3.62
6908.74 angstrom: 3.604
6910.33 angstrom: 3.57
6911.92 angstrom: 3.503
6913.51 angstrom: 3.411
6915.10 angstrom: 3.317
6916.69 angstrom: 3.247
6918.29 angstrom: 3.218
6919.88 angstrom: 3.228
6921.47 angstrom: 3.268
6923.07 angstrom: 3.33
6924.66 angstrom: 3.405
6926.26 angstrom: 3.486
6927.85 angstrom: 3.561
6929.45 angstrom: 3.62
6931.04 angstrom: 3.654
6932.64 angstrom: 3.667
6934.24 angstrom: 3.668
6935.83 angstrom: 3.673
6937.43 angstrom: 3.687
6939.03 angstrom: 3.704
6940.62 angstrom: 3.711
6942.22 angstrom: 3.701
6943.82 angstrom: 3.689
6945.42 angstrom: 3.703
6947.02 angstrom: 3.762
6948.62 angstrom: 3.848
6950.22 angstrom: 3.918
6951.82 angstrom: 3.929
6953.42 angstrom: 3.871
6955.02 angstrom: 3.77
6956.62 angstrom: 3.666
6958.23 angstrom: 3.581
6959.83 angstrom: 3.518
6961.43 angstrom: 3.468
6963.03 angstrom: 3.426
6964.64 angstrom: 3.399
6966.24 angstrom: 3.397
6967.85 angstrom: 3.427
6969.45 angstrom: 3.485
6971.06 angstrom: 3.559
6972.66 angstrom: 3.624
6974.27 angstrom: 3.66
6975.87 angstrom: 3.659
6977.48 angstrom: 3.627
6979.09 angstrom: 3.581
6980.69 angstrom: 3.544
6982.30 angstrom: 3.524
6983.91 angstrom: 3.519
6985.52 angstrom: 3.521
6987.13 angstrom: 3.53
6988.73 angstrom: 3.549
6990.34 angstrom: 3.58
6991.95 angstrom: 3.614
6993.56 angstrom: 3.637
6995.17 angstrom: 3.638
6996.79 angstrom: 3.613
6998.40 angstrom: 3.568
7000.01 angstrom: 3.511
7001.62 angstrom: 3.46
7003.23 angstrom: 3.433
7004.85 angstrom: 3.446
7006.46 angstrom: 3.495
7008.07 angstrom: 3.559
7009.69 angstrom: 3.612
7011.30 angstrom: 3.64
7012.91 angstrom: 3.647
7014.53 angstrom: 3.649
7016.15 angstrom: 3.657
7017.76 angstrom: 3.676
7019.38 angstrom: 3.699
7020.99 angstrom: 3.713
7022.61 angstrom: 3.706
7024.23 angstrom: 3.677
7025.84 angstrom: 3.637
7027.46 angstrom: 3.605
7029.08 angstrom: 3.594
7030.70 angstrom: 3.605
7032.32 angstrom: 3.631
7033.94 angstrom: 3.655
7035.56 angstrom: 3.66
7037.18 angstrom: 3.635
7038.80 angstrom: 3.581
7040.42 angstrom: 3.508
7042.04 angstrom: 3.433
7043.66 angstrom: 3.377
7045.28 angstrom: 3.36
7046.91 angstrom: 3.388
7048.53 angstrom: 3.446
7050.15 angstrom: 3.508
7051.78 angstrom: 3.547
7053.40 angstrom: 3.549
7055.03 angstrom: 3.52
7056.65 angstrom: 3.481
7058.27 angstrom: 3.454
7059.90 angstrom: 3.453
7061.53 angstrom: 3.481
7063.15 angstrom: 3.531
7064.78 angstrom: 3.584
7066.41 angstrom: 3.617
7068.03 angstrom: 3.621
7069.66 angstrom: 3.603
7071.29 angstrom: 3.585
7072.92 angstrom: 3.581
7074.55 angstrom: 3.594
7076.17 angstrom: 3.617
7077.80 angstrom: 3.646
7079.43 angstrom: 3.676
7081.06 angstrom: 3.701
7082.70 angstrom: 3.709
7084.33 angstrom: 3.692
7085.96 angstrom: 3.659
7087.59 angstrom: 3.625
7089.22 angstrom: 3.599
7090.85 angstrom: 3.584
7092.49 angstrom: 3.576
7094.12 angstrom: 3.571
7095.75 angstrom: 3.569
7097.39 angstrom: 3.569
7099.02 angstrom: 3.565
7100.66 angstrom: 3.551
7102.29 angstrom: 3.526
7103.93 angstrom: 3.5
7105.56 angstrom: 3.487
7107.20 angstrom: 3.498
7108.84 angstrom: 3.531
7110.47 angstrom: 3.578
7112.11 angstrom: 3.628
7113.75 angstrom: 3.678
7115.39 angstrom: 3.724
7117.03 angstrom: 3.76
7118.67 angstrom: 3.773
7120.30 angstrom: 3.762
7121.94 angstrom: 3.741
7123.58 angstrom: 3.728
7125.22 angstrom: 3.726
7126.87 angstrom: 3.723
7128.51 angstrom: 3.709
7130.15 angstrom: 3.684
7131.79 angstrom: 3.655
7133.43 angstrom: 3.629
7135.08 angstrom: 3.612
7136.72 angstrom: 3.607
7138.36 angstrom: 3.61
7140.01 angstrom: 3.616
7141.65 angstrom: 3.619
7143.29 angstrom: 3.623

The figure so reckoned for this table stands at 0.274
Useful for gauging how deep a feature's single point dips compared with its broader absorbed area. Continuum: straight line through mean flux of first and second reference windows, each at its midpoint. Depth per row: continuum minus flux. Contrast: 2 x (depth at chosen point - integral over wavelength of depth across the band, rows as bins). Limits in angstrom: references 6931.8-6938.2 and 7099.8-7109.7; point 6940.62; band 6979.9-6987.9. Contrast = -1.7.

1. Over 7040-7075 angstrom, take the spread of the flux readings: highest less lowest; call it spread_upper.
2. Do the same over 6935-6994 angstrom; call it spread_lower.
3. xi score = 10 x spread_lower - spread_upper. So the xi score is 5.1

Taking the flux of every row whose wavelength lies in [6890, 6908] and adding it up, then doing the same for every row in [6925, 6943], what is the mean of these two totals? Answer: 40.8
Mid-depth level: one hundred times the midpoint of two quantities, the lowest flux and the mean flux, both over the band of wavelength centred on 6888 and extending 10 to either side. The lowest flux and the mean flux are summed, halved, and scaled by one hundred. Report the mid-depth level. 363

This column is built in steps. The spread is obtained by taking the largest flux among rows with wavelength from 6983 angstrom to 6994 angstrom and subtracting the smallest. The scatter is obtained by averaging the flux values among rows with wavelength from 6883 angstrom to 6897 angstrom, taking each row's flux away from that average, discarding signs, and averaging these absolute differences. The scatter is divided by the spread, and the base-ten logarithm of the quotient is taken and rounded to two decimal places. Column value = -0.47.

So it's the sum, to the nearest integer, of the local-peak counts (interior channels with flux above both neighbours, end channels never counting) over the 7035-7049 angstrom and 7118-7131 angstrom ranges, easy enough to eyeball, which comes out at 0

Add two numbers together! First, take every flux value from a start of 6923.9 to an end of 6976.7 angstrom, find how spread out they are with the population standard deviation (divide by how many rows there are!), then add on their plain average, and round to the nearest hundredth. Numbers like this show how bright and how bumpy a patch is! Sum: 3.78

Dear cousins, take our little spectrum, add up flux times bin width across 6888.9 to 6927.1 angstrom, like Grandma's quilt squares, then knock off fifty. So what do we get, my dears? 87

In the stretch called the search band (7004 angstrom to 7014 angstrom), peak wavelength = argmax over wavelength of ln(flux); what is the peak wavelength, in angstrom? 7012.91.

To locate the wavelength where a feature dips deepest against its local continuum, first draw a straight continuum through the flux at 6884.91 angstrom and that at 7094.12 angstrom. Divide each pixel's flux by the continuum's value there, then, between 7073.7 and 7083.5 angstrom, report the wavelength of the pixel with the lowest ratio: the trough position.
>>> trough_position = 7074.55 angstrom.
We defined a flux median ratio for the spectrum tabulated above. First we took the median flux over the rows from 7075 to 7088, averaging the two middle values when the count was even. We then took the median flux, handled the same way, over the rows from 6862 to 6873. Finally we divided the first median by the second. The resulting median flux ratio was 0.93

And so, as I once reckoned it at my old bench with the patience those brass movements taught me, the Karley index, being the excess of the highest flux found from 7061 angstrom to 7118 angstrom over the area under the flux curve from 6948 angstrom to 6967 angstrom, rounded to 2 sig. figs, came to -66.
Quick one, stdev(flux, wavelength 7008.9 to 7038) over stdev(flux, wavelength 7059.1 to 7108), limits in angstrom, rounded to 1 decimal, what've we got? 0.5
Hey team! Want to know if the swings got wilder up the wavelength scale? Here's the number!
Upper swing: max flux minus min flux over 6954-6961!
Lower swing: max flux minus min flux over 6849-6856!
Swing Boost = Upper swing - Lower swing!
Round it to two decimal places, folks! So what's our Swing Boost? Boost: 0.19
